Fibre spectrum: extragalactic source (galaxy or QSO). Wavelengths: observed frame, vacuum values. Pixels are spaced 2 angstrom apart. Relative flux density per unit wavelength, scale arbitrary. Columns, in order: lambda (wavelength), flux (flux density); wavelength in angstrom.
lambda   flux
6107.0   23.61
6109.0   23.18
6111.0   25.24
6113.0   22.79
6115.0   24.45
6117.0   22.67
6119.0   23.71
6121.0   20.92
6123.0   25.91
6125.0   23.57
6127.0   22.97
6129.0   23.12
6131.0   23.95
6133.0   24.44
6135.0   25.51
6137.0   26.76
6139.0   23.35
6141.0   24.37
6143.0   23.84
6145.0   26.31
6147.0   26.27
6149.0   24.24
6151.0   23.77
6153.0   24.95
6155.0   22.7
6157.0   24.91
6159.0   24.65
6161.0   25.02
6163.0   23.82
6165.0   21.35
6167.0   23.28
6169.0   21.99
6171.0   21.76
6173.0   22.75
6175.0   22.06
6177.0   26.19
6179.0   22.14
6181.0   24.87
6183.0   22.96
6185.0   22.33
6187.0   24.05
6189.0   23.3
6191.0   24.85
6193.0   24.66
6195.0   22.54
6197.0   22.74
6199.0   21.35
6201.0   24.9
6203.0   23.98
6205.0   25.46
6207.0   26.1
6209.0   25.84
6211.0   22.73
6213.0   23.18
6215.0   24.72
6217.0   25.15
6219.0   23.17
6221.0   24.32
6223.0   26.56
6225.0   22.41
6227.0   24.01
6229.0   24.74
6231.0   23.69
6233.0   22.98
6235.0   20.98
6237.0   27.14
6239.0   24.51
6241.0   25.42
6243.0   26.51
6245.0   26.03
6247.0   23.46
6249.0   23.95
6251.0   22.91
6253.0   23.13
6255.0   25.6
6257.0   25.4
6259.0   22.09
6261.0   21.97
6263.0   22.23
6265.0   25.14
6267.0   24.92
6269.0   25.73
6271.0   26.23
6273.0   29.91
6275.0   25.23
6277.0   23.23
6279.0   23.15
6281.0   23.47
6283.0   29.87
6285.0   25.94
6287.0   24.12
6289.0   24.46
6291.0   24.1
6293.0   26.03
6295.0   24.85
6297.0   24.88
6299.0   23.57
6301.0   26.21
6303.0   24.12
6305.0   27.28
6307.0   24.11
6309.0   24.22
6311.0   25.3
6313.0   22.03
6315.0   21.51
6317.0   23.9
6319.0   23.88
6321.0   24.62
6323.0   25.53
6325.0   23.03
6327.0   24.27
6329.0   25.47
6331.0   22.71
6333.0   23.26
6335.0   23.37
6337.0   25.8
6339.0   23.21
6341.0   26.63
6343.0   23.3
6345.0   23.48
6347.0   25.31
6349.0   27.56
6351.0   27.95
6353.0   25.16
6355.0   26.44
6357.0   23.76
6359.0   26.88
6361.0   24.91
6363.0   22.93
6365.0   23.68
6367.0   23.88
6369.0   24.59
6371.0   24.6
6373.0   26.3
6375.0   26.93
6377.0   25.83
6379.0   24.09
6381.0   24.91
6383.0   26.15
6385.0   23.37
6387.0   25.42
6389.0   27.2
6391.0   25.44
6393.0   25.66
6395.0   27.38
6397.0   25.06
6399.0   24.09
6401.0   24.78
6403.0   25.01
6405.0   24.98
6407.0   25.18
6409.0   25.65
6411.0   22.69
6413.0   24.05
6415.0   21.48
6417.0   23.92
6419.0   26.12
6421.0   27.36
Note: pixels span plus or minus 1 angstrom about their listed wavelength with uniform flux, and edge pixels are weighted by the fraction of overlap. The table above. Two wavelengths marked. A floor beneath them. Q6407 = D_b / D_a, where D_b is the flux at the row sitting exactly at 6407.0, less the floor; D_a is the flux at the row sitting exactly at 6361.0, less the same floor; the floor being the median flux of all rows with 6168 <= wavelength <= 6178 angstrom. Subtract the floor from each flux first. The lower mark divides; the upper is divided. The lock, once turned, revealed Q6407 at 1.1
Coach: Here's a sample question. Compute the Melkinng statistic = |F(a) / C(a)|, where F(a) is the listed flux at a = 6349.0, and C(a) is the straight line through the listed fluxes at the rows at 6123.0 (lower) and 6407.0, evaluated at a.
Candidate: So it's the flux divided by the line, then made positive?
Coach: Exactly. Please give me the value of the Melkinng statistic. 1.09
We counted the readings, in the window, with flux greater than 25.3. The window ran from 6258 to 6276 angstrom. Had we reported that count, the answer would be 3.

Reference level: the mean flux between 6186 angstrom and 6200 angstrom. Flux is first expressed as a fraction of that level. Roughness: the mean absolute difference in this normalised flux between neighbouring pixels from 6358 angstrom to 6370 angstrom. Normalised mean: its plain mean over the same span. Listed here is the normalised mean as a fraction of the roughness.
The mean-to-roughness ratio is 21.8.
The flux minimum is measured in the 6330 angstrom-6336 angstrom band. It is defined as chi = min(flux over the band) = 22.71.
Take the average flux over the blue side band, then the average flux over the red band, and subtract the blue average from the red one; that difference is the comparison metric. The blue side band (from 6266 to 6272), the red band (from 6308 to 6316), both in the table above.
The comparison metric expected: -2.4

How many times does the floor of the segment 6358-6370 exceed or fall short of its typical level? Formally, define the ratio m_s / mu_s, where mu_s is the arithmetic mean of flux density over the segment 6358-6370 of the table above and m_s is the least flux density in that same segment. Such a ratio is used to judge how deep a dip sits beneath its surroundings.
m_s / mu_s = 0.94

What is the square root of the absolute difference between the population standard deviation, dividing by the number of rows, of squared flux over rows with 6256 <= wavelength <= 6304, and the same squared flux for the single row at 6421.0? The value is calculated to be 25.4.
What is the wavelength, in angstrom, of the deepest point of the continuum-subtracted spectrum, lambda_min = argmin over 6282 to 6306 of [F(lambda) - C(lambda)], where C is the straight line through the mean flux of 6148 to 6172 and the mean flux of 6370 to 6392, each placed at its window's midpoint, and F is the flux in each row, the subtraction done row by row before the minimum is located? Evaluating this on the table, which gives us 6299.0 angstrom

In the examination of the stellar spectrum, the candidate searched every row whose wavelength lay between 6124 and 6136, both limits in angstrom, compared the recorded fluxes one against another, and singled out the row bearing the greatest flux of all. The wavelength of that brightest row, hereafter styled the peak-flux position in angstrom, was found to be 6135.0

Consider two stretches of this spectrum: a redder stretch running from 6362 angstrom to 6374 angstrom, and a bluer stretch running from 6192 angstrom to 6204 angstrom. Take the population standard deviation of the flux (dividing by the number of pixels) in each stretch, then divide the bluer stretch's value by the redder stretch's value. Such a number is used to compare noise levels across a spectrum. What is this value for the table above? 1.20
